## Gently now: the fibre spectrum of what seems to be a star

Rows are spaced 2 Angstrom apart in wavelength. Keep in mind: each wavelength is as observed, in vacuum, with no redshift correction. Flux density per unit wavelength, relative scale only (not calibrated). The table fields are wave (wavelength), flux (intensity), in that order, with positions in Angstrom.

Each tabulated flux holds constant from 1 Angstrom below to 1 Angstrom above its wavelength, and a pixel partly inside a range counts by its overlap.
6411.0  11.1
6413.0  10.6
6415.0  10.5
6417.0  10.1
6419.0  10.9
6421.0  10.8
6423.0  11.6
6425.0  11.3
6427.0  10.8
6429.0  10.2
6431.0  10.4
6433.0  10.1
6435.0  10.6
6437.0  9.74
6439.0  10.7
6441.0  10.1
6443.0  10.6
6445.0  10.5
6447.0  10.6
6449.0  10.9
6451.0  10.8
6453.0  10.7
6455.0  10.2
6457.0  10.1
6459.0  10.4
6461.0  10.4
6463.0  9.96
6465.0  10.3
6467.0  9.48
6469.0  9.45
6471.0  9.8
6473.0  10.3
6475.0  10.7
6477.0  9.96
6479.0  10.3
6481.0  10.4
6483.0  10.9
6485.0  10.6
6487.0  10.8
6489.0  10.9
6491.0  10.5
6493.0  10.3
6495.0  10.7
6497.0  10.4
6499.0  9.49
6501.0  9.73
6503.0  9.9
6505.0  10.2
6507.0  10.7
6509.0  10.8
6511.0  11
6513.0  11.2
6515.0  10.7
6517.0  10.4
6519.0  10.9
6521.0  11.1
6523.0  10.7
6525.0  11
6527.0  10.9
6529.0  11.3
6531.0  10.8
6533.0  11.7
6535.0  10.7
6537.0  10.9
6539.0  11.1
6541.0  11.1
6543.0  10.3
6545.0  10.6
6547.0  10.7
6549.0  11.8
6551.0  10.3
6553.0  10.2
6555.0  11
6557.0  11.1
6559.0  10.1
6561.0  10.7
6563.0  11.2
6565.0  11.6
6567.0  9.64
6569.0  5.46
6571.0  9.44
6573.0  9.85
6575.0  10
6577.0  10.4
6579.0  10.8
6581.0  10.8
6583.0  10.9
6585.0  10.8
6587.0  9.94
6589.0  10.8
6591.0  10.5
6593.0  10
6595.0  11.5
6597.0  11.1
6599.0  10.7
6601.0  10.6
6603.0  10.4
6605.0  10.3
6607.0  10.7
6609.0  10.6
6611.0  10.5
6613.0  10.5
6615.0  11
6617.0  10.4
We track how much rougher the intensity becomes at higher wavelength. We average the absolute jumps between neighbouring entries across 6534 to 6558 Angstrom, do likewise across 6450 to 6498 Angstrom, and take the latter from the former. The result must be 0.15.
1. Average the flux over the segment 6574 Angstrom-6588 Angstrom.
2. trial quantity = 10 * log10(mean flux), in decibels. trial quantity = 10.22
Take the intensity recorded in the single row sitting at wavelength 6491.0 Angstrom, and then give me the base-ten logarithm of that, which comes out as 1.02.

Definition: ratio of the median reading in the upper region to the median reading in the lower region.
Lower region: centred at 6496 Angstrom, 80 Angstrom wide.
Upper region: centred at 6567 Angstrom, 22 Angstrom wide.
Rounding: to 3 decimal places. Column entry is 0.957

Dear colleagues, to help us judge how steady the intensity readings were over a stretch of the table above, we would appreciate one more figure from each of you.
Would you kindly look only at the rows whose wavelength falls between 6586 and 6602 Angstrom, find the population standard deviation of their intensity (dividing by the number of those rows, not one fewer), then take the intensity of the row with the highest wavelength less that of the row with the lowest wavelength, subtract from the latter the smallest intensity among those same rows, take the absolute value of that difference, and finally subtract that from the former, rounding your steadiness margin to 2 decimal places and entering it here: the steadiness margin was -8.79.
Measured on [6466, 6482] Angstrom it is -8.11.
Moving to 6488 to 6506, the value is -9.76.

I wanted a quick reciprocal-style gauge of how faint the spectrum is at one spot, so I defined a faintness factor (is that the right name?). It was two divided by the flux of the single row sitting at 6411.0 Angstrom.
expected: 0.180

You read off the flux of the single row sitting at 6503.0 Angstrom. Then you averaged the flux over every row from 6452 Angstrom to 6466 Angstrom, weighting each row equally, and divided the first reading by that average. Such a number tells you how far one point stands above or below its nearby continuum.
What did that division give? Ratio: 0.96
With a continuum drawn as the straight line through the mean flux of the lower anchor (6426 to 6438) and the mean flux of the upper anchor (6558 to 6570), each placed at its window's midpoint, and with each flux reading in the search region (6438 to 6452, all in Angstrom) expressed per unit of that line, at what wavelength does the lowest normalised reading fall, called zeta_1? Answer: 6441.0 Angstrom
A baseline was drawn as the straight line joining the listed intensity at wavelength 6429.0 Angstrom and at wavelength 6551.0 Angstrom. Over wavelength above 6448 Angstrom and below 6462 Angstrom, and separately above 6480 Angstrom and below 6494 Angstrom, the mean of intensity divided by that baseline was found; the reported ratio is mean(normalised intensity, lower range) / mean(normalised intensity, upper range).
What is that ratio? 0.99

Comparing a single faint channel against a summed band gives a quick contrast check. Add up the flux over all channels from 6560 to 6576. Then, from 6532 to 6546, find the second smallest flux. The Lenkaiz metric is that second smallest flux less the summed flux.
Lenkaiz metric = -67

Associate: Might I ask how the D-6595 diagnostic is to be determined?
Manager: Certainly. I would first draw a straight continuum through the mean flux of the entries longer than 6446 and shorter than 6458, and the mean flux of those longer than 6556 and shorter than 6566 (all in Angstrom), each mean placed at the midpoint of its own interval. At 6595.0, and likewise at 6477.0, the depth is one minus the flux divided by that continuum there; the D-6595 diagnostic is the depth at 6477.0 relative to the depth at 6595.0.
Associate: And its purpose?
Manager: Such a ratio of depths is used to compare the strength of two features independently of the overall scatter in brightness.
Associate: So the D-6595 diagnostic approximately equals -1.6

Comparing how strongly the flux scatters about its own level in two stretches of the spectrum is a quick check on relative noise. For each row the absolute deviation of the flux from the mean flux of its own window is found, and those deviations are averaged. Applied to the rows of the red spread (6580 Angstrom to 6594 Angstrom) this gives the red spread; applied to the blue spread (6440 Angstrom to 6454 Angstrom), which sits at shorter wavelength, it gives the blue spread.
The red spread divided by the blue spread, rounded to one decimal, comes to 1.9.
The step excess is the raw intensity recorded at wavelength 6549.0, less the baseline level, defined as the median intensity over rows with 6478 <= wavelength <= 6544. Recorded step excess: 1.1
